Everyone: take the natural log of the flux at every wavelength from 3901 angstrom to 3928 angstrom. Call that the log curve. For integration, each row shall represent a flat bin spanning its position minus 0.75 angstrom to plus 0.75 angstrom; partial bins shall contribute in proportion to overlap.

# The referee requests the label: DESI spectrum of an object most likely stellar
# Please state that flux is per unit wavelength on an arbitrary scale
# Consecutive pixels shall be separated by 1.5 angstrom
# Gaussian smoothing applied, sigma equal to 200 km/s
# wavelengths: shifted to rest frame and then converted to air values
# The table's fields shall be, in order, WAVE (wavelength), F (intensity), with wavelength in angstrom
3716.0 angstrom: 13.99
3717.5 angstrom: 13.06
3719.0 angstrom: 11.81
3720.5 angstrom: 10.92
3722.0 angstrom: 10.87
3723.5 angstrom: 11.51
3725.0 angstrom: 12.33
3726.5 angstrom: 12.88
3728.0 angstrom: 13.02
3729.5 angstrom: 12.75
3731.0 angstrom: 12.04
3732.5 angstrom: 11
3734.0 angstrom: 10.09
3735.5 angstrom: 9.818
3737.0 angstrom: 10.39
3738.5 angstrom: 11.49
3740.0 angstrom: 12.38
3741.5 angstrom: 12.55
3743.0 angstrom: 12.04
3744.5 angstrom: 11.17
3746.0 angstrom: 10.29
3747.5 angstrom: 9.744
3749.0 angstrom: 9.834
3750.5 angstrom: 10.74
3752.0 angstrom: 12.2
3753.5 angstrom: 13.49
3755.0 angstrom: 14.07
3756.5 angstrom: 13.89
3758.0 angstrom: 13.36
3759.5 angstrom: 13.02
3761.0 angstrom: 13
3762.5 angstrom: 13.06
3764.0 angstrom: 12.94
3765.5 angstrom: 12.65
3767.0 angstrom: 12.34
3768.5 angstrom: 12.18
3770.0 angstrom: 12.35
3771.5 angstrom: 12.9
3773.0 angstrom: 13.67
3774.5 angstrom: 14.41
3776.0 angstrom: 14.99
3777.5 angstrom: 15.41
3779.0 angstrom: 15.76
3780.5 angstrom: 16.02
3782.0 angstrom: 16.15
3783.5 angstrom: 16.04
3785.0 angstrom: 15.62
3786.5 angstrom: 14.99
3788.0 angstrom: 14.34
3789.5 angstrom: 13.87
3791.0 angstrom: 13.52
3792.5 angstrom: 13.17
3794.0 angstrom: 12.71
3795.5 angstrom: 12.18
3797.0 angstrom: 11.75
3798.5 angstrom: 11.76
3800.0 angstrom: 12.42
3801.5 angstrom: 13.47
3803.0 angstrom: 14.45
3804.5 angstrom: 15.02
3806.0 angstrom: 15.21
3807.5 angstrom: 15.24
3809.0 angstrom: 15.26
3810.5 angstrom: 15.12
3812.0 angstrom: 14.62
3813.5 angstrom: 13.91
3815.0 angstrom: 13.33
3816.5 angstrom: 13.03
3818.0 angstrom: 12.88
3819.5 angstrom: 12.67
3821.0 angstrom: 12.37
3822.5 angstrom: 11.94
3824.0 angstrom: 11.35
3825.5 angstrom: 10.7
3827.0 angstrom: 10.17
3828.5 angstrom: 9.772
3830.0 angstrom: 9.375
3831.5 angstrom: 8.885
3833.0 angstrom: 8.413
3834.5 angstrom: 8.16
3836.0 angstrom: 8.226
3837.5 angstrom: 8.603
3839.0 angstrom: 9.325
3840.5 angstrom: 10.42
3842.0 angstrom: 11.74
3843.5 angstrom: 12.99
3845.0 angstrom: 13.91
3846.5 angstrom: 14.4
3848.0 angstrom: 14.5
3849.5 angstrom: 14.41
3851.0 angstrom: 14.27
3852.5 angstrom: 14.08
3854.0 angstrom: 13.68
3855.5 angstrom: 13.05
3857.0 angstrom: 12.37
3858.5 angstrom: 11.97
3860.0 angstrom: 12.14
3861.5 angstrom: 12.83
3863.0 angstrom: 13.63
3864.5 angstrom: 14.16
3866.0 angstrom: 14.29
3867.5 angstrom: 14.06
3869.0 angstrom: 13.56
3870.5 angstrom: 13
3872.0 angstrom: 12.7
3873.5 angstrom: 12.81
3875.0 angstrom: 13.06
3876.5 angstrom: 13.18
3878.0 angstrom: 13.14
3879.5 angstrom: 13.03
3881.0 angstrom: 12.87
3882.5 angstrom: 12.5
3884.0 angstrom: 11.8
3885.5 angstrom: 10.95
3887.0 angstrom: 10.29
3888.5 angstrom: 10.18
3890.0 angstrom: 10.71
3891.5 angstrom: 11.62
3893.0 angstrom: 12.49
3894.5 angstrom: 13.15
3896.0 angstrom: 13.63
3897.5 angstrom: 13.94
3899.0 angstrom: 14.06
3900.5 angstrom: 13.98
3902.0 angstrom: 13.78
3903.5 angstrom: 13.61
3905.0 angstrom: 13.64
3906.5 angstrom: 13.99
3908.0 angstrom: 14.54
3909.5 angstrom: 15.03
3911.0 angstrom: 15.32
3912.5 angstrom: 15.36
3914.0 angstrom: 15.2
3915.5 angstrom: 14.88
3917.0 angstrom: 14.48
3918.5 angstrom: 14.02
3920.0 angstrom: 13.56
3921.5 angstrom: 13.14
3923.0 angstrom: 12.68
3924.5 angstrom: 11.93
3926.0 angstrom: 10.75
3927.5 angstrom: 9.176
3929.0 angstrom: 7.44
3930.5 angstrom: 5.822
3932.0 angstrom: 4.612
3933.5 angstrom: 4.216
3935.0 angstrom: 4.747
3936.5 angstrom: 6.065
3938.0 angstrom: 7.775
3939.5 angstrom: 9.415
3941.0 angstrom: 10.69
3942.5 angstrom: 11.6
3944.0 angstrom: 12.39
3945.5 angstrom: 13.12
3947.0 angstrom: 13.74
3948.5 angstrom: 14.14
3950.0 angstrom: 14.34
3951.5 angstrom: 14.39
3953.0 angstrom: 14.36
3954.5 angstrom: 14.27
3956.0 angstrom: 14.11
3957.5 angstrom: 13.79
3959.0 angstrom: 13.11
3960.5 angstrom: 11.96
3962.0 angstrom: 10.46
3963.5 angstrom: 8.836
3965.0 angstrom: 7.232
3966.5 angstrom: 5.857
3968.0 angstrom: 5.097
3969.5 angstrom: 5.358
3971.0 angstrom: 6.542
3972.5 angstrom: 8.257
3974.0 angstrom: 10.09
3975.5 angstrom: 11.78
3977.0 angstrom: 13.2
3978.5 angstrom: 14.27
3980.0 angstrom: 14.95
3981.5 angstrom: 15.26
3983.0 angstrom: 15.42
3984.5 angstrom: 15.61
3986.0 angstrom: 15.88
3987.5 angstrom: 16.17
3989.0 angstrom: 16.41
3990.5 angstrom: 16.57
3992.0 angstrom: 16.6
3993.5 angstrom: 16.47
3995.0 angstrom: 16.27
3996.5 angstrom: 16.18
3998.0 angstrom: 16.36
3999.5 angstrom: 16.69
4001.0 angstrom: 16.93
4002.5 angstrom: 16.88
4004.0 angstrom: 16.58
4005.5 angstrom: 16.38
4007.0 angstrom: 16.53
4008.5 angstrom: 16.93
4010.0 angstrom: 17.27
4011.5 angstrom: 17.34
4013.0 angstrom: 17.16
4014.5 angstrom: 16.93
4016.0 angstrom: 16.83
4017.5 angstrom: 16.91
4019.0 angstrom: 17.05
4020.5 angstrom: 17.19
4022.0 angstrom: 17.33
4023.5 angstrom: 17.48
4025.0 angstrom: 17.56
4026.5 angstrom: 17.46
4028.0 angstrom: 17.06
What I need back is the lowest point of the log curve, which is 2.22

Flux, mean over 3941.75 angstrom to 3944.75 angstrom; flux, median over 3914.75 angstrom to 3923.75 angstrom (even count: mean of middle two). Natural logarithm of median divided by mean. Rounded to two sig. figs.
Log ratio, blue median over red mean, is 0.14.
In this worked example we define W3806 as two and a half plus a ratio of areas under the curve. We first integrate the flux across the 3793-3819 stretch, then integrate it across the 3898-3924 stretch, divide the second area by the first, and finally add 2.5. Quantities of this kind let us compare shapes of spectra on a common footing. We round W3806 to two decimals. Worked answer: 3.54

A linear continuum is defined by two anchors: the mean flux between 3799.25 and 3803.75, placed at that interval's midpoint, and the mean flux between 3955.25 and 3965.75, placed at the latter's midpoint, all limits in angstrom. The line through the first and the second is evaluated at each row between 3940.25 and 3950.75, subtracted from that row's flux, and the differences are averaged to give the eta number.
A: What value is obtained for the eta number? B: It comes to 1.3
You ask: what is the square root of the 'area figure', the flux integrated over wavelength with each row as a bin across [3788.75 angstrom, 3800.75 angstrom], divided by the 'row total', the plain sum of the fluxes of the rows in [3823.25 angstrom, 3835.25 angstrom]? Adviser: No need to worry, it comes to 1.41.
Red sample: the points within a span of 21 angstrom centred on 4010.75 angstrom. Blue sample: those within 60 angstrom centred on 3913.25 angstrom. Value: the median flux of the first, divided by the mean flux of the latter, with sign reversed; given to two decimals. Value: -1.46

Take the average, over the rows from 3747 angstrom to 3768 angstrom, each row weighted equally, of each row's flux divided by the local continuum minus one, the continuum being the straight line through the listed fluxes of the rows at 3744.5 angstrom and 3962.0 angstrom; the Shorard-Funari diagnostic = 0.12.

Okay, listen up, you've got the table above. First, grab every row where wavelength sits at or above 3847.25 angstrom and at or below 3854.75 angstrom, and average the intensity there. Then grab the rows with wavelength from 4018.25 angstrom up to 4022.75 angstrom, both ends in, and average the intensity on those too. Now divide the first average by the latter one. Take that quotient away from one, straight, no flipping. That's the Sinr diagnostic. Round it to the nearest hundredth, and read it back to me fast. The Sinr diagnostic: 0.17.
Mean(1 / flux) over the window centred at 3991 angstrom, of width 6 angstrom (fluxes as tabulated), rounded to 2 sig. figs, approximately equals 0.061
